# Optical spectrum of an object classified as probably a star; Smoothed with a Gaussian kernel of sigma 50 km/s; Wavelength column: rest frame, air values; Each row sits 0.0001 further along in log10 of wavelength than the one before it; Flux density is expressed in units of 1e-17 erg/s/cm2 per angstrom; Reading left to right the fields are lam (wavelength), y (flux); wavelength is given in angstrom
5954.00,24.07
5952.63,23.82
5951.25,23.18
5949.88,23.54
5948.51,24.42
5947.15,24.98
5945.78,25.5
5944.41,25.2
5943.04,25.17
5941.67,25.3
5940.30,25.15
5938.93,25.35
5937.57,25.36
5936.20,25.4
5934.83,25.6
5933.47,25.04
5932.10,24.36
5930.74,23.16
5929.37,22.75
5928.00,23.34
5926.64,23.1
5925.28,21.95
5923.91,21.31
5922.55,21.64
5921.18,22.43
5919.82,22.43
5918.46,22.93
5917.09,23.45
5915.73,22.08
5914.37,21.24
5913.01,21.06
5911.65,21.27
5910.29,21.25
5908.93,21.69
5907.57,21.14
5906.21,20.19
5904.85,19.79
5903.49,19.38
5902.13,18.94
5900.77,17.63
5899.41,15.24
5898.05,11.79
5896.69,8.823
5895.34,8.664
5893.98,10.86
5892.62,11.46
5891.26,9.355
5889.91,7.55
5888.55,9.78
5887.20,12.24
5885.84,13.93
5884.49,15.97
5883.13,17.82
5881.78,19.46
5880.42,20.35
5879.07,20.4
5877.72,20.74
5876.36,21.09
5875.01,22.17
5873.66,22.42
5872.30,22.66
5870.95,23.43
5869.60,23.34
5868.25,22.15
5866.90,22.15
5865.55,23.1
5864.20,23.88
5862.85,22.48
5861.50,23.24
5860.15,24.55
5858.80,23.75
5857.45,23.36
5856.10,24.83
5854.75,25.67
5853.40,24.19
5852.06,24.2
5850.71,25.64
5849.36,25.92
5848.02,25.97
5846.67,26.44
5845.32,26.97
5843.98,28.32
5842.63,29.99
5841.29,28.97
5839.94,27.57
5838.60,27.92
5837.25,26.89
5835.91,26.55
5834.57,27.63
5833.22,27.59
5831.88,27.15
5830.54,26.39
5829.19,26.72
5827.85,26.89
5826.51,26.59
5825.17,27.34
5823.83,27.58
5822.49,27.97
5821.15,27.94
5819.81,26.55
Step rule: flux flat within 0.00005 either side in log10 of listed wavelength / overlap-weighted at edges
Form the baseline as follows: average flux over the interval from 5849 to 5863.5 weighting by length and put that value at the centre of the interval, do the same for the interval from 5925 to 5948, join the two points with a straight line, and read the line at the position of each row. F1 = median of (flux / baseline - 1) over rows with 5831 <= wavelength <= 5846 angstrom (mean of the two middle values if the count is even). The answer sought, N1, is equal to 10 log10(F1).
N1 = -9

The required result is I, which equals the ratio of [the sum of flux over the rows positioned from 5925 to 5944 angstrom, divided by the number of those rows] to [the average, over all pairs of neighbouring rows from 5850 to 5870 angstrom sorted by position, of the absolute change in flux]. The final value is 27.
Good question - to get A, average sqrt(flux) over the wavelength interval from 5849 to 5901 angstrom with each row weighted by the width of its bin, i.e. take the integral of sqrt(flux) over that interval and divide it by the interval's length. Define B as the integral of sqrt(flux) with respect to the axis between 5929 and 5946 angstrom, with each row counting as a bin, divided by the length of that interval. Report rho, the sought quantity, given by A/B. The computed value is 0.86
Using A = 4.3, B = 4.99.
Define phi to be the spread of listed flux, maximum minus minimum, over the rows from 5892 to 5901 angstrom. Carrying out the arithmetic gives 9.0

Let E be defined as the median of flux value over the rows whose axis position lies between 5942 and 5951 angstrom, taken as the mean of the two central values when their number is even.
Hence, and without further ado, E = 25.1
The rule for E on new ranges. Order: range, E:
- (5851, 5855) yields 24.2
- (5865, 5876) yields 22.5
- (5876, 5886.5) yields 19.9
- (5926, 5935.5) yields 23.3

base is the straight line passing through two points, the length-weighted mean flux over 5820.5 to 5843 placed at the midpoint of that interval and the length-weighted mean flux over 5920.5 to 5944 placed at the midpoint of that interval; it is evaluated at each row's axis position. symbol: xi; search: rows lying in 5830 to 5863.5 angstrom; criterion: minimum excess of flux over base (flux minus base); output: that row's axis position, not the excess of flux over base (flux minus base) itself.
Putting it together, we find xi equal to 5862.85 angstrom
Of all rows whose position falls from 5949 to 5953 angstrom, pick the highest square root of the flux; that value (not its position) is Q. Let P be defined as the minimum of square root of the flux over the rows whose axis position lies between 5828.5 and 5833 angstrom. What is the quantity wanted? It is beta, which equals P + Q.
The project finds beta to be 10.0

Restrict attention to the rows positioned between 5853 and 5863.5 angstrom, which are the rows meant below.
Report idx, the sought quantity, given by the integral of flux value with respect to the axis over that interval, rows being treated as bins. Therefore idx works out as 252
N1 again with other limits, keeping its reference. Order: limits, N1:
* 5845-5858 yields -13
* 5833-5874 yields -17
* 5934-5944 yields -15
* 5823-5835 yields -9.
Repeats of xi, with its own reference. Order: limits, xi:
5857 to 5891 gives 5889.91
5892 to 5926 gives 5895.34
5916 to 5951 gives 5923.91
